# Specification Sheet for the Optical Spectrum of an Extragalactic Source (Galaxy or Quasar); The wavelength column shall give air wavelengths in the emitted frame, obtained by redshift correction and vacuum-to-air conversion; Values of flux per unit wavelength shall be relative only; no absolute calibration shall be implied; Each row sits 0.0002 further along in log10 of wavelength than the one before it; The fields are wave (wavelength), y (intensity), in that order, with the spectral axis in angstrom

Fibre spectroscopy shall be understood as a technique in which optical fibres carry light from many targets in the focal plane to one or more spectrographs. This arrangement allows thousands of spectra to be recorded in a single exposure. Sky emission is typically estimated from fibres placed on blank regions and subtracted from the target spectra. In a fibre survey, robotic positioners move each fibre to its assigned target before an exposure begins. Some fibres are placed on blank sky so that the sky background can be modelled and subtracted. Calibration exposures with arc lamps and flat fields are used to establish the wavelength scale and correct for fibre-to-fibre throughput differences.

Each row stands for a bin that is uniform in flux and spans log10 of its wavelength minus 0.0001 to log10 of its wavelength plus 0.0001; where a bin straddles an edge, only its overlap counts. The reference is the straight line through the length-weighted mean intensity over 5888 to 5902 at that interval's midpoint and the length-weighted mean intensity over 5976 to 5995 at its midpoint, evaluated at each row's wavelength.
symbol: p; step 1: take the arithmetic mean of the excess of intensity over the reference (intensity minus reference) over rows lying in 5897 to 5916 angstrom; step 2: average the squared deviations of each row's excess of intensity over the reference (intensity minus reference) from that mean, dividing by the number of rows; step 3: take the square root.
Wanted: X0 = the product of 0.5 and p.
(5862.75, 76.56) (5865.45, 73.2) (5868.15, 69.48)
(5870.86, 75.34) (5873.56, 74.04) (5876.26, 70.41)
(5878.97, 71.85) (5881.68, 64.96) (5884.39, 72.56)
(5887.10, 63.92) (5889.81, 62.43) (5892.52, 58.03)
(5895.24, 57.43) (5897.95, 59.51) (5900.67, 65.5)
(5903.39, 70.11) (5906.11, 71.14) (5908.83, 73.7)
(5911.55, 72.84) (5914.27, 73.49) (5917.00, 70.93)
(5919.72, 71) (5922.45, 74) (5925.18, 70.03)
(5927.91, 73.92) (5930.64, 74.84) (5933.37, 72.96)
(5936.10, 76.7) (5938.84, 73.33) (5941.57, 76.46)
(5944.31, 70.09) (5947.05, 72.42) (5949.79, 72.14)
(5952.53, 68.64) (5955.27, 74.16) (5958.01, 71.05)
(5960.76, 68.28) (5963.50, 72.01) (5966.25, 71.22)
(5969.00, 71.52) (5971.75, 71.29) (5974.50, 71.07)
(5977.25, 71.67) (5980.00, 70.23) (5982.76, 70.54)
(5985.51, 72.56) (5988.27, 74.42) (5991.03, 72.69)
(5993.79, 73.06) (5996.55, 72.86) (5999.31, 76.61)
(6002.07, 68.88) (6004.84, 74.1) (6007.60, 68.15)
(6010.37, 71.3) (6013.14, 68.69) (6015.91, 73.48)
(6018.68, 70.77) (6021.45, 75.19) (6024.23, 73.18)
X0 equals 2.1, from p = 4.2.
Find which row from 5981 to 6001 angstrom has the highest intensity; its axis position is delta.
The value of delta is 5999.31 angstrom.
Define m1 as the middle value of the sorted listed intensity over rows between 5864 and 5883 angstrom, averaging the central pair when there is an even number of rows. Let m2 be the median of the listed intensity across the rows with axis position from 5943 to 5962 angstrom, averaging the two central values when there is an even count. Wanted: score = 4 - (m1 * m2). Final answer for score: -5101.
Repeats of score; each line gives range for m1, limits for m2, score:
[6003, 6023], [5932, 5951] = -5198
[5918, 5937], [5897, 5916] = -5255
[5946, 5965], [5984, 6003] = -5243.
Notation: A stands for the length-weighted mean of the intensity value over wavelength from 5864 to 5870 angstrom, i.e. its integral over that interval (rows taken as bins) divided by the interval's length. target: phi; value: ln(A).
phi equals 4.27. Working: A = 71.7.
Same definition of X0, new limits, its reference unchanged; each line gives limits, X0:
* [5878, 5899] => 3.1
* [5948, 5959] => 1.0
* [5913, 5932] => 0.8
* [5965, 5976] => 0.2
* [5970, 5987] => 0.4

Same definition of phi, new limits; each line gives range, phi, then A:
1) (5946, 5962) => 4.26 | 71.1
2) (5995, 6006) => 4.29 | 73.1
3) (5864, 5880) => 4.28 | 72.4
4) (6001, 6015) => 4.25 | 70.3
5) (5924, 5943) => 4.30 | 74.1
